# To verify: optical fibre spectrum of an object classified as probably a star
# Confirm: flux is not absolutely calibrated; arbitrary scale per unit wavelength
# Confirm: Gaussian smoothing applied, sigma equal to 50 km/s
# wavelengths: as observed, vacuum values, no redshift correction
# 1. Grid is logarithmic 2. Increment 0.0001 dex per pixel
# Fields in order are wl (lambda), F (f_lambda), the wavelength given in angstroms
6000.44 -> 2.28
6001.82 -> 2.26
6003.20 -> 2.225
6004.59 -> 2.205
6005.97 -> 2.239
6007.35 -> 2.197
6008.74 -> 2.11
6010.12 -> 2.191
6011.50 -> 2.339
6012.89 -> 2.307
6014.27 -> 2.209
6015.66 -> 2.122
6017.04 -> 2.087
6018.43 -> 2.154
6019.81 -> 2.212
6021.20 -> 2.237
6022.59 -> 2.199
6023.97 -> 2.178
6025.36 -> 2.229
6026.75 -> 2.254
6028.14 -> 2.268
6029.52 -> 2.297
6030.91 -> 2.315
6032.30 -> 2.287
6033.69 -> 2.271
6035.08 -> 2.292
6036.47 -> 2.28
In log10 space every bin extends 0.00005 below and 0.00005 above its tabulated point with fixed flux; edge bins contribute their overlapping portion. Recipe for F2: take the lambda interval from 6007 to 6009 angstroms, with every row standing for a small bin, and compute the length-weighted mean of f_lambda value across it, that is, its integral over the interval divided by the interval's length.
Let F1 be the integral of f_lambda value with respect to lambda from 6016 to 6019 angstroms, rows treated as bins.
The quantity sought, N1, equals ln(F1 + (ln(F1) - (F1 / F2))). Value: 1.658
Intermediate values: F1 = 6.4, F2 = 2.15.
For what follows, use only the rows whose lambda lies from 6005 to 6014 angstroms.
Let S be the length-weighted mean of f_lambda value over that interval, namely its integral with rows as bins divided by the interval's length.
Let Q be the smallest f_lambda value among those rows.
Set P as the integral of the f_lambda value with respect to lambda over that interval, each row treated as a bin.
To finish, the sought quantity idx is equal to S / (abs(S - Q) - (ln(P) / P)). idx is -76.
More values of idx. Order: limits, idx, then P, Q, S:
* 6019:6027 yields -18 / 17.7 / 2.178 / 2.215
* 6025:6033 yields -20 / 18.2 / 2.229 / 2.277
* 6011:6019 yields -43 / 17.6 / 2.087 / 2.199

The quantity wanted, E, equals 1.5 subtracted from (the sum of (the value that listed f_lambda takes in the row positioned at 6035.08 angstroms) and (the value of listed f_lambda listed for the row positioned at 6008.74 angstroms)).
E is 2.90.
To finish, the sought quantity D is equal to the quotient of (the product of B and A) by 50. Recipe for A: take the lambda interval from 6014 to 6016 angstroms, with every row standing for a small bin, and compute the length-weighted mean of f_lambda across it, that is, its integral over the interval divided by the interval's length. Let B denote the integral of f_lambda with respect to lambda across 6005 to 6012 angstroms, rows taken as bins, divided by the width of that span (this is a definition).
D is 0.096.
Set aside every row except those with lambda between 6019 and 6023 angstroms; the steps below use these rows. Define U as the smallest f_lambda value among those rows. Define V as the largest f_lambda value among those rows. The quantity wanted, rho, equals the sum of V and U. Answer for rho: 4.44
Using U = 2.199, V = 2.237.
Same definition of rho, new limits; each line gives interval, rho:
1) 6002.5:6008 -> 4.44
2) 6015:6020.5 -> 4.30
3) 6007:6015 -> 4.45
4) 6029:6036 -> 4.59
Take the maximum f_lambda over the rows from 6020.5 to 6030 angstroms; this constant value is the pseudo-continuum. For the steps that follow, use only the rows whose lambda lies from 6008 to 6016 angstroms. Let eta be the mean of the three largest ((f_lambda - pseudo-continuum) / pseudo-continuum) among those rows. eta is -0.005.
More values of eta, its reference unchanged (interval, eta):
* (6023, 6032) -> -0.002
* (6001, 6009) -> -0.024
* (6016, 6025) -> -0.035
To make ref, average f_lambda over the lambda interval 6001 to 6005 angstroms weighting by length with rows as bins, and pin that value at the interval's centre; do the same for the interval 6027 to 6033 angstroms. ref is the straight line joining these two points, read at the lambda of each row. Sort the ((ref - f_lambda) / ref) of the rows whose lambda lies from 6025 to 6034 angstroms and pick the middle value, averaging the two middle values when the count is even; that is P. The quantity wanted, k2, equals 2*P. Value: 0.02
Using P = 0.008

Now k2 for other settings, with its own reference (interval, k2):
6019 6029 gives 0.04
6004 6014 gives 0.03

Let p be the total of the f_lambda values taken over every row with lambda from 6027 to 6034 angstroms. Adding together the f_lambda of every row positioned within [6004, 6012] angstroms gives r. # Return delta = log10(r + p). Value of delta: 1.39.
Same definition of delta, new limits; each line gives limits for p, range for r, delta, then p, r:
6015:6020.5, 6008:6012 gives 1.18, 9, 6.6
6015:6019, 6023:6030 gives 1.25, 6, 11.2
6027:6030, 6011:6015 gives 1.06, 5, 6.9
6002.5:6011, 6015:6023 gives 1.42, 13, 13.0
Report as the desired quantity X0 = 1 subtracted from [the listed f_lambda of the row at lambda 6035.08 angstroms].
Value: 1.29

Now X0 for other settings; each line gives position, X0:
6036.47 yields 1.28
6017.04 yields 1.09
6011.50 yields 1.34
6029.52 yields 1.30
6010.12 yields 1.19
